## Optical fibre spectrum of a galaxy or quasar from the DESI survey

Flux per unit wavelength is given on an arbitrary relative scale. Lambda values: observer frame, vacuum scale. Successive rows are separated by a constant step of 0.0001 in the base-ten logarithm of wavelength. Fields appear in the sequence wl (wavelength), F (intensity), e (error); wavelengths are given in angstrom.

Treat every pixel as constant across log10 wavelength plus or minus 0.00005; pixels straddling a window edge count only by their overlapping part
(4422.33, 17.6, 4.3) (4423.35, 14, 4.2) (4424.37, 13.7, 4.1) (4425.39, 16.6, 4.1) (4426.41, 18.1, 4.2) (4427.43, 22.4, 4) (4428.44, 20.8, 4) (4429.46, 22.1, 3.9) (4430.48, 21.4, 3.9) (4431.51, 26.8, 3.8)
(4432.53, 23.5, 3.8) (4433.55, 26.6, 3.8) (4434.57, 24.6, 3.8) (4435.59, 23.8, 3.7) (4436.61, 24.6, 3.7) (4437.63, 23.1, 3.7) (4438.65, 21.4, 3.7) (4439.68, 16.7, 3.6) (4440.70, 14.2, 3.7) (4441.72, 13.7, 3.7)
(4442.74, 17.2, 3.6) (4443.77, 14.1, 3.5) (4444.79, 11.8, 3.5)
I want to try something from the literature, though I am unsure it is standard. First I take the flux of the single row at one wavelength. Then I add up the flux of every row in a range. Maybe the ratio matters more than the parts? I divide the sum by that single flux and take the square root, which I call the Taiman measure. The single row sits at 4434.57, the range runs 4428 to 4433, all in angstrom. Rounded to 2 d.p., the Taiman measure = 2.16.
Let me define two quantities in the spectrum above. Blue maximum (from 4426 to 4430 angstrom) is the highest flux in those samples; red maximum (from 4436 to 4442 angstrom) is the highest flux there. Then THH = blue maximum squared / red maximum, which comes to 20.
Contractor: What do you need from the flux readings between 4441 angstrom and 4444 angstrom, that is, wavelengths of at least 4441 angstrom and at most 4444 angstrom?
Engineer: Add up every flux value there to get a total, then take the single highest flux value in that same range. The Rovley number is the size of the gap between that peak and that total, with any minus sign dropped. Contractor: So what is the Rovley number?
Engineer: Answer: 28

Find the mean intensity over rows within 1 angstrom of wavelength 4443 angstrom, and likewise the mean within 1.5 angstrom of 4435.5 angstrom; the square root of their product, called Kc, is 19.5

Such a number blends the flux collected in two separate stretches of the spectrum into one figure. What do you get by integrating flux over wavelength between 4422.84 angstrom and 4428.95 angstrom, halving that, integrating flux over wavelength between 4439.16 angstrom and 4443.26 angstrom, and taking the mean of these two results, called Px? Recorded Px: 59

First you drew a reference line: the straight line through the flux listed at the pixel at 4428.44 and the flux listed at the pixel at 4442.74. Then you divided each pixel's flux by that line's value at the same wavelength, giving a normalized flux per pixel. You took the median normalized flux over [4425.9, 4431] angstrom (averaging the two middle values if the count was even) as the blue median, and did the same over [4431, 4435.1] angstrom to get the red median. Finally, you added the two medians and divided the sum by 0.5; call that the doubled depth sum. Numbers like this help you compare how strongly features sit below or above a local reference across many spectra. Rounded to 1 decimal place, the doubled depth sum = 4.7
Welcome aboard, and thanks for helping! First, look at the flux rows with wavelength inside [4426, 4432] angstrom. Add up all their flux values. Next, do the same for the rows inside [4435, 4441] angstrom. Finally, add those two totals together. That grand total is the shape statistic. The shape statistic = 255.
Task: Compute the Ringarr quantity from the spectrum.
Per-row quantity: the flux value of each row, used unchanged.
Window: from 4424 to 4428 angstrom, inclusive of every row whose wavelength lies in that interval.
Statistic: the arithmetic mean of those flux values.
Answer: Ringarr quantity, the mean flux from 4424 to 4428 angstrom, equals 18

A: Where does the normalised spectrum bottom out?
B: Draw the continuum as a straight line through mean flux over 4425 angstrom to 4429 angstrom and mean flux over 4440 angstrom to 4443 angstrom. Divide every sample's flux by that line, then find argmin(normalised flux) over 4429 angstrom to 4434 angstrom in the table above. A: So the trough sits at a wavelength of 4430.48 angstrom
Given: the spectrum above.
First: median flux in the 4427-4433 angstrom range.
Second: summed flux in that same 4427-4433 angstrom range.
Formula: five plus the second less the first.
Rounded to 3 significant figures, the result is 120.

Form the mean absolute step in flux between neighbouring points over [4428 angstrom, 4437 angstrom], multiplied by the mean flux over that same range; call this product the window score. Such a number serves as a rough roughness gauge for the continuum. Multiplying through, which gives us 52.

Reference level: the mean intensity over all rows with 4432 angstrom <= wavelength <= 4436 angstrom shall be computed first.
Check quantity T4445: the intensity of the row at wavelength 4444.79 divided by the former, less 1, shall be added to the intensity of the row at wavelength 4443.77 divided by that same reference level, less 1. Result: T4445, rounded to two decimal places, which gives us -0.95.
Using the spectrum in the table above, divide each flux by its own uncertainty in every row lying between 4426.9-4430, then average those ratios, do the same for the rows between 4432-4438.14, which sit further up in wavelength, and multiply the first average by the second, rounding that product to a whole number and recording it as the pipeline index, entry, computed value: 36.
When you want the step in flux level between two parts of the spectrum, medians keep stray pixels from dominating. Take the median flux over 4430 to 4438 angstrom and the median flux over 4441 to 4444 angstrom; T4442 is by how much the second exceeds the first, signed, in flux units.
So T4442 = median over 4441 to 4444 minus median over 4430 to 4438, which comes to -10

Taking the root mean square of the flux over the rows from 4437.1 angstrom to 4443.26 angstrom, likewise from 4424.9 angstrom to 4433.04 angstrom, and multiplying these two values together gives 391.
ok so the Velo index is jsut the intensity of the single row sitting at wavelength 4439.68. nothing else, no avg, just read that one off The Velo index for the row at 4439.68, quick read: 16.7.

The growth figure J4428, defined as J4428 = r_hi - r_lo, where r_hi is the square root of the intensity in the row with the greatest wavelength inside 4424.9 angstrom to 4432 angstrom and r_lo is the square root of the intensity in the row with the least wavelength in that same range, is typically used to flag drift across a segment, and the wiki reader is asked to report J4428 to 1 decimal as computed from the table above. 1.1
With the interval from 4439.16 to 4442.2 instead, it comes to -0.4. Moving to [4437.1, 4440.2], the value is -0.7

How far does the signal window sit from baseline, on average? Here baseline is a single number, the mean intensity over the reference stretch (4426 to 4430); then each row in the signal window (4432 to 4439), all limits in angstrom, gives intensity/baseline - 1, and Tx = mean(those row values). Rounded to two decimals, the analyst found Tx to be 0.15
